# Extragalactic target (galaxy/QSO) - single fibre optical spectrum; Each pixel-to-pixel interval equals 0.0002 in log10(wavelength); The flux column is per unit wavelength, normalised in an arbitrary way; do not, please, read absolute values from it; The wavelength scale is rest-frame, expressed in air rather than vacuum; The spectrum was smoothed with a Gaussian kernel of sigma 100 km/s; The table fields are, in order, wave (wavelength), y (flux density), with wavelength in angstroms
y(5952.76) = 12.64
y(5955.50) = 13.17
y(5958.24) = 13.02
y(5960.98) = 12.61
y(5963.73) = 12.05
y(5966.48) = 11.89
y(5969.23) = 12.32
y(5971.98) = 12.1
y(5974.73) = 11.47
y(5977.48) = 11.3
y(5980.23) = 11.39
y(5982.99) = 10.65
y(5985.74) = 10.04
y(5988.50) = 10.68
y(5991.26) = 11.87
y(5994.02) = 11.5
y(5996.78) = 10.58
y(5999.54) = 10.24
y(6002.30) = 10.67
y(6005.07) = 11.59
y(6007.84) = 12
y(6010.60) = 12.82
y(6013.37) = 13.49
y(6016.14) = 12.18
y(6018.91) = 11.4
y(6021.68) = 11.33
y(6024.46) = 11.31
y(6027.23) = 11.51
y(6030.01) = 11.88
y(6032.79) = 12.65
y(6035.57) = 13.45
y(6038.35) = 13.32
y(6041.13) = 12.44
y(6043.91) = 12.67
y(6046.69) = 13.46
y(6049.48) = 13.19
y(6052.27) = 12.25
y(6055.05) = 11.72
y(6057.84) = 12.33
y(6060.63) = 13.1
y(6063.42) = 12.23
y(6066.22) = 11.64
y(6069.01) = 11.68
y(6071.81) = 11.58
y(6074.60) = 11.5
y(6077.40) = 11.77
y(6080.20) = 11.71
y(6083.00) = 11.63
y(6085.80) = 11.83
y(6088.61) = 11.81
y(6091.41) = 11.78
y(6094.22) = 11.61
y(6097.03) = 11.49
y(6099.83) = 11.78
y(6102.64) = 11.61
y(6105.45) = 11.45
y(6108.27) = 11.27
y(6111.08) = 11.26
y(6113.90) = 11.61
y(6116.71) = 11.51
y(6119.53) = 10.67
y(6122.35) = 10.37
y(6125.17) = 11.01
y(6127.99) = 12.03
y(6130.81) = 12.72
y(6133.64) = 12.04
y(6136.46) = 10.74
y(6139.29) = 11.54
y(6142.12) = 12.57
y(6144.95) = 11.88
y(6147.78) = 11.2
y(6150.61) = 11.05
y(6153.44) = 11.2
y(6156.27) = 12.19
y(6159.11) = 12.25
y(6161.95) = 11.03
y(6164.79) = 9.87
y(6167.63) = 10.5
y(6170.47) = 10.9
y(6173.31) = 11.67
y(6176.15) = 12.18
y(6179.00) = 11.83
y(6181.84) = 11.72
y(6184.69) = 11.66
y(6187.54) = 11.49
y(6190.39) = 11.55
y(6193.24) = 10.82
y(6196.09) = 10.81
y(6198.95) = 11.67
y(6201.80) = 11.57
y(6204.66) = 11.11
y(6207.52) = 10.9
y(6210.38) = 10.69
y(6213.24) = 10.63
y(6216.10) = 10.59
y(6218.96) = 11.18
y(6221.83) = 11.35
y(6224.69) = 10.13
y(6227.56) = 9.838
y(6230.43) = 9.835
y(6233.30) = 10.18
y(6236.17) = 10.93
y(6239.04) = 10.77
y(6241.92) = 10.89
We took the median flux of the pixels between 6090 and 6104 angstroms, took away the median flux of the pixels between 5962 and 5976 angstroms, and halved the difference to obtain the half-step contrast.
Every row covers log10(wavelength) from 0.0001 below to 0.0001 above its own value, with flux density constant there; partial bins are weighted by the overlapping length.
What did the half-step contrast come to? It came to -0.22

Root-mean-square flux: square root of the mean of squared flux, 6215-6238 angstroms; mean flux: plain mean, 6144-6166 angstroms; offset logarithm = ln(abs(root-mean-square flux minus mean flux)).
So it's -0.2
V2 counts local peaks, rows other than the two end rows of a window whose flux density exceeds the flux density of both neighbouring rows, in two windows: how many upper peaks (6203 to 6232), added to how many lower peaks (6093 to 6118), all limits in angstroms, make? 3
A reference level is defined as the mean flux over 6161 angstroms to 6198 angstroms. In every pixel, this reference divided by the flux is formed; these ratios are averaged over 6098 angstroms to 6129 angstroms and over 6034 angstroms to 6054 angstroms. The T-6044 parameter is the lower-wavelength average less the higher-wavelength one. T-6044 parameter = -0.13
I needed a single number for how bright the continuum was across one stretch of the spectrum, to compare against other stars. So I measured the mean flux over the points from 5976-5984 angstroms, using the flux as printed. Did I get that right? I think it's 11.1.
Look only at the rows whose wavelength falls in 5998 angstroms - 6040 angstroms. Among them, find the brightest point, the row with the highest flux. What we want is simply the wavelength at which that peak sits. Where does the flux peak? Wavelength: 6013.37 angstroms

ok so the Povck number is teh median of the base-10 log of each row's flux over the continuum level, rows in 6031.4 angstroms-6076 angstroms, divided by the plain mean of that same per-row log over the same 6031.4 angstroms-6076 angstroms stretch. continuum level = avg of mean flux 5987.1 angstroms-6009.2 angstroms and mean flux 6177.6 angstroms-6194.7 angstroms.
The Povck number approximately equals 0.96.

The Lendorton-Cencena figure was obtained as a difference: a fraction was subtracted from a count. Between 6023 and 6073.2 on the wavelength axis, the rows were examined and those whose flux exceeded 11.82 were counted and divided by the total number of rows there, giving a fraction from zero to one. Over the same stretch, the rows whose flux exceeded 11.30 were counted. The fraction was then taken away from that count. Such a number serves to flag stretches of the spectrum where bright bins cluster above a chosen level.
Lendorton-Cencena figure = 17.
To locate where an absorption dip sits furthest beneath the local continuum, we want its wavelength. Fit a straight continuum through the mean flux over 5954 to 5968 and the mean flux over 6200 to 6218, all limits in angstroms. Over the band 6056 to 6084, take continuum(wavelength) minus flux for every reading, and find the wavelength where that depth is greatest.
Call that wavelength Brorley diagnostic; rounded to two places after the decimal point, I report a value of 6074.60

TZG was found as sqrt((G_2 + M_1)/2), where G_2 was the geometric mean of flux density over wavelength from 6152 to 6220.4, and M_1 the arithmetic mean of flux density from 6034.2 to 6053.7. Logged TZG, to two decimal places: 3.48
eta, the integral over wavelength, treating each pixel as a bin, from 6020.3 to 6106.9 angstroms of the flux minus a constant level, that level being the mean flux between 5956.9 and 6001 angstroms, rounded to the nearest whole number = 50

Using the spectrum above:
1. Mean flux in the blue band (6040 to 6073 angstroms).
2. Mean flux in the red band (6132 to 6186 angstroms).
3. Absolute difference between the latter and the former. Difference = 0.88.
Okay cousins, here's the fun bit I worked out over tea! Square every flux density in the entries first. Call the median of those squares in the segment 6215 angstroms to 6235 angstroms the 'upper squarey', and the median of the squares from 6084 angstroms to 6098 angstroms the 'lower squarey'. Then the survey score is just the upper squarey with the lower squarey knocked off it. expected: -35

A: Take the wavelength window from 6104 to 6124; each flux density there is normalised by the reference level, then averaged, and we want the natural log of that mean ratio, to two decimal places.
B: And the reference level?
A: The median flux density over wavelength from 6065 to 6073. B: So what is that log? -0.04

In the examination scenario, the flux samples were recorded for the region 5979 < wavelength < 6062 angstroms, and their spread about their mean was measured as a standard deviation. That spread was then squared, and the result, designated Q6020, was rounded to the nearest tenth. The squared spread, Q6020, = 1.0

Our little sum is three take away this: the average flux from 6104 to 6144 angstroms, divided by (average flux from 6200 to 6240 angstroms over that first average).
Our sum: -9.3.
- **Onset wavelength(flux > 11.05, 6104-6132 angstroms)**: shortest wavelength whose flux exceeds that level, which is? 6105.45 angstroms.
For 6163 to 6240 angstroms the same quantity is 6173.31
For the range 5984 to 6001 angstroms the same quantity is 5991.26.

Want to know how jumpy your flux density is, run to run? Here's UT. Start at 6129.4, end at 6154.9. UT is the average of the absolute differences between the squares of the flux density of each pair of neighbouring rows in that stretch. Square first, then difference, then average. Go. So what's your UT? 16.0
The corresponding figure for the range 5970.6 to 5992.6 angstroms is 12.8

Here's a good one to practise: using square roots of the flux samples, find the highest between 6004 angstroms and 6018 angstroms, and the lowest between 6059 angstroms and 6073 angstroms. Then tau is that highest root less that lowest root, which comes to 0.27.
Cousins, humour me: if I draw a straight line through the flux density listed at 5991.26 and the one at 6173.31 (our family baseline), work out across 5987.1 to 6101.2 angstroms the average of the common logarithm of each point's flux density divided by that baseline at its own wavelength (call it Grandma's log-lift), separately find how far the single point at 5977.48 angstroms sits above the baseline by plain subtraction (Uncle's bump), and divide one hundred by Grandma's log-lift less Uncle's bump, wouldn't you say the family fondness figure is 170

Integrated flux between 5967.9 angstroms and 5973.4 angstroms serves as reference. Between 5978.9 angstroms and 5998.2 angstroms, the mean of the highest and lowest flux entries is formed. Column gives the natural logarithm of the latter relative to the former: -1.81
